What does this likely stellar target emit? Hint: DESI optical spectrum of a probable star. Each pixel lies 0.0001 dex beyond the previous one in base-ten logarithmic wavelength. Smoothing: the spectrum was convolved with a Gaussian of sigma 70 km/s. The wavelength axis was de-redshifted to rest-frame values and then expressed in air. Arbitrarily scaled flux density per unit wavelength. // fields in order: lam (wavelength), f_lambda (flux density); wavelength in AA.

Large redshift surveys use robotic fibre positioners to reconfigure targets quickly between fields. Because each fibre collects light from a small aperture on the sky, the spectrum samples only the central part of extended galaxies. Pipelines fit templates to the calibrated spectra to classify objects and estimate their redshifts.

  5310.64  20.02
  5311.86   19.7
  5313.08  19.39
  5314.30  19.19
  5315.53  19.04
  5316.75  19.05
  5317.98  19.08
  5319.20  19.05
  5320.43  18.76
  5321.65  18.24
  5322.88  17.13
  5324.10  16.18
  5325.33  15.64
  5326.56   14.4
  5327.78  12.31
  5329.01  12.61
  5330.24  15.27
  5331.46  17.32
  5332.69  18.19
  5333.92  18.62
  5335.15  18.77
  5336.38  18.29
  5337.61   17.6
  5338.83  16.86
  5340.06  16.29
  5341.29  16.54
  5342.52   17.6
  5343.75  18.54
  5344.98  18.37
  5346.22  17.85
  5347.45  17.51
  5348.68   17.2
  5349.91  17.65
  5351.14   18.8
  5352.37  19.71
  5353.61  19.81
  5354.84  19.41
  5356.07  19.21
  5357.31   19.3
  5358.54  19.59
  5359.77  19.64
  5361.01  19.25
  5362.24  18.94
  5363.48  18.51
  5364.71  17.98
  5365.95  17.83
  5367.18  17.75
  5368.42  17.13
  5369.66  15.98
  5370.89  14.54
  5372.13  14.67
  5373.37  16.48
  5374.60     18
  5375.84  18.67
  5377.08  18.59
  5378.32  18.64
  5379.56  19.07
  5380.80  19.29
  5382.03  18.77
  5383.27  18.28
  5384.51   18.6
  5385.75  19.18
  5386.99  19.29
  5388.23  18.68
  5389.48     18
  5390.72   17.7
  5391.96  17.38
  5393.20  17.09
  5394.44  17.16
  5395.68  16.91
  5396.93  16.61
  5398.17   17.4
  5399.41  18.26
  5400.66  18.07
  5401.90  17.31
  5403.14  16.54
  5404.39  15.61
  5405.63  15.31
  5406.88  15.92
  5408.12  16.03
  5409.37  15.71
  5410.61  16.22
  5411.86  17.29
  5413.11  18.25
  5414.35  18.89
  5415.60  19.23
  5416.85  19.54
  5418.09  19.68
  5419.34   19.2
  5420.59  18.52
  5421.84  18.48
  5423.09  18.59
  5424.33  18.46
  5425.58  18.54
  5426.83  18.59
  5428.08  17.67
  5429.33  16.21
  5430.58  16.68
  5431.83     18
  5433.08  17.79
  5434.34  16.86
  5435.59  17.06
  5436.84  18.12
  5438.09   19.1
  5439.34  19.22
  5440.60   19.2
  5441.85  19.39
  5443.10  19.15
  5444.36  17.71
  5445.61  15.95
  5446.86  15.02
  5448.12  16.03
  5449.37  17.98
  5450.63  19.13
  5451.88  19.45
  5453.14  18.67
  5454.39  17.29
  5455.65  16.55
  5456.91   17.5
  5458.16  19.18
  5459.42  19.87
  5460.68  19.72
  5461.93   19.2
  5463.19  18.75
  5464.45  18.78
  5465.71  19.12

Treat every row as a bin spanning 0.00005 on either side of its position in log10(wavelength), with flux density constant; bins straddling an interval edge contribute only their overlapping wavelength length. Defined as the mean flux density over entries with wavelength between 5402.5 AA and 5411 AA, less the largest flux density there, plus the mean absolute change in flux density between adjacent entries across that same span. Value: -0.17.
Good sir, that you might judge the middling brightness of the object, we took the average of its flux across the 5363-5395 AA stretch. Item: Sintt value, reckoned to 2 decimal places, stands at 17.82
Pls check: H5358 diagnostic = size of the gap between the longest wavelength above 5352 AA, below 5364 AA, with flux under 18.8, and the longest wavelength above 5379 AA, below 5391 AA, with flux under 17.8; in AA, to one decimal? 27.2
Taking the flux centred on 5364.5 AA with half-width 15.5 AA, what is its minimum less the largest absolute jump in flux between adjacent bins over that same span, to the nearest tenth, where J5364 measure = 12.7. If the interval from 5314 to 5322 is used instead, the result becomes 17.7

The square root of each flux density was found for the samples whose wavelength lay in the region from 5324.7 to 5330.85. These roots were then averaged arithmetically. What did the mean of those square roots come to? 3.74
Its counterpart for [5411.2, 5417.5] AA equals 4.32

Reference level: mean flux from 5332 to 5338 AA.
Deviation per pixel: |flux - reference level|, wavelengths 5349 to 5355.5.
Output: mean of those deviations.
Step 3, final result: 1.0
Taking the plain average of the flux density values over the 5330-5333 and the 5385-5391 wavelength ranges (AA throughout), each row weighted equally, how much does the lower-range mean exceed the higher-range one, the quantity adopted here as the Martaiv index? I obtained -1.6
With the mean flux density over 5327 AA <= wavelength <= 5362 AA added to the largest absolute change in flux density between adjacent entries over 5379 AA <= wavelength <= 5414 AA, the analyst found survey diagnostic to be 18.9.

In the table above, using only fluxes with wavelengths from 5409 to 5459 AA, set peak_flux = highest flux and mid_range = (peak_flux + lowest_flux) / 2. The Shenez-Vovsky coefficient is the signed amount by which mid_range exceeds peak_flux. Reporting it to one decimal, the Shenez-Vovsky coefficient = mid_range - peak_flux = -2.3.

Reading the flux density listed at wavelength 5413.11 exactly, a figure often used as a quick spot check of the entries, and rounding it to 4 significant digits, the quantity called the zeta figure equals 18.25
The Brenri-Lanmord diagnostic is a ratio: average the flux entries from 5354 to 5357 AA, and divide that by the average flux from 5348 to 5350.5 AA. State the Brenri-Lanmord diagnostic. 1.11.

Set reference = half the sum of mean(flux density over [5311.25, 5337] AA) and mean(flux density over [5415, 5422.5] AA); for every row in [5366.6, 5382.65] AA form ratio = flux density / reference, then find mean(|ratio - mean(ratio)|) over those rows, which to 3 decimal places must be 0.074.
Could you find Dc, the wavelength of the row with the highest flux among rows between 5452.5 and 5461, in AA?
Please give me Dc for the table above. 5459.42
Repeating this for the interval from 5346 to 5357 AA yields 5353.61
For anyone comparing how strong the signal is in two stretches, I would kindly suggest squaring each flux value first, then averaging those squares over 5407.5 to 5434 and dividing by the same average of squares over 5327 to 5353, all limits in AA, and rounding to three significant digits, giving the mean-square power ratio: 1.08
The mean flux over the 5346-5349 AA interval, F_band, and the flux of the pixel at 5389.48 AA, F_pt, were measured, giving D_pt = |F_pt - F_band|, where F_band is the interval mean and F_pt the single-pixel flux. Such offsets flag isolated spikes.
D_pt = 0.5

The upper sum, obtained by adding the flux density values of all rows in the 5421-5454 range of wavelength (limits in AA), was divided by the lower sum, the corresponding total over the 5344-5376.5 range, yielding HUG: 0.99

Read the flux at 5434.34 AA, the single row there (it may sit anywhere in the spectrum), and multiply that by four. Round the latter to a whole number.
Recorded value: 67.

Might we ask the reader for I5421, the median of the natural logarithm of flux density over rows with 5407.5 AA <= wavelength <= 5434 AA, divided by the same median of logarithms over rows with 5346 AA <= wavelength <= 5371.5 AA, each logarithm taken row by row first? 0.999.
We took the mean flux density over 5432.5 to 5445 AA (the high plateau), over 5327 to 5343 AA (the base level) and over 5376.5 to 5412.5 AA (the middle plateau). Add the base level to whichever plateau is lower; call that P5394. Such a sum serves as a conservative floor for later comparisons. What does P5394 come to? 34.2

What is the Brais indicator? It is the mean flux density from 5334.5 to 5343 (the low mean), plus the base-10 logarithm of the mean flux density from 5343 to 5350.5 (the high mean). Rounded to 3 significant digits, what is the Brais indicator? 18.7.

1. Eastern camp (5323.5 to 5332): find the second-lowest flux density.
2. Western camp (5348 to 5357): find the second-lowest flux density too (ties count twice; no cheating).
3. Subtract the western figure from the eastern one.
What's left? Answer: -5.0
